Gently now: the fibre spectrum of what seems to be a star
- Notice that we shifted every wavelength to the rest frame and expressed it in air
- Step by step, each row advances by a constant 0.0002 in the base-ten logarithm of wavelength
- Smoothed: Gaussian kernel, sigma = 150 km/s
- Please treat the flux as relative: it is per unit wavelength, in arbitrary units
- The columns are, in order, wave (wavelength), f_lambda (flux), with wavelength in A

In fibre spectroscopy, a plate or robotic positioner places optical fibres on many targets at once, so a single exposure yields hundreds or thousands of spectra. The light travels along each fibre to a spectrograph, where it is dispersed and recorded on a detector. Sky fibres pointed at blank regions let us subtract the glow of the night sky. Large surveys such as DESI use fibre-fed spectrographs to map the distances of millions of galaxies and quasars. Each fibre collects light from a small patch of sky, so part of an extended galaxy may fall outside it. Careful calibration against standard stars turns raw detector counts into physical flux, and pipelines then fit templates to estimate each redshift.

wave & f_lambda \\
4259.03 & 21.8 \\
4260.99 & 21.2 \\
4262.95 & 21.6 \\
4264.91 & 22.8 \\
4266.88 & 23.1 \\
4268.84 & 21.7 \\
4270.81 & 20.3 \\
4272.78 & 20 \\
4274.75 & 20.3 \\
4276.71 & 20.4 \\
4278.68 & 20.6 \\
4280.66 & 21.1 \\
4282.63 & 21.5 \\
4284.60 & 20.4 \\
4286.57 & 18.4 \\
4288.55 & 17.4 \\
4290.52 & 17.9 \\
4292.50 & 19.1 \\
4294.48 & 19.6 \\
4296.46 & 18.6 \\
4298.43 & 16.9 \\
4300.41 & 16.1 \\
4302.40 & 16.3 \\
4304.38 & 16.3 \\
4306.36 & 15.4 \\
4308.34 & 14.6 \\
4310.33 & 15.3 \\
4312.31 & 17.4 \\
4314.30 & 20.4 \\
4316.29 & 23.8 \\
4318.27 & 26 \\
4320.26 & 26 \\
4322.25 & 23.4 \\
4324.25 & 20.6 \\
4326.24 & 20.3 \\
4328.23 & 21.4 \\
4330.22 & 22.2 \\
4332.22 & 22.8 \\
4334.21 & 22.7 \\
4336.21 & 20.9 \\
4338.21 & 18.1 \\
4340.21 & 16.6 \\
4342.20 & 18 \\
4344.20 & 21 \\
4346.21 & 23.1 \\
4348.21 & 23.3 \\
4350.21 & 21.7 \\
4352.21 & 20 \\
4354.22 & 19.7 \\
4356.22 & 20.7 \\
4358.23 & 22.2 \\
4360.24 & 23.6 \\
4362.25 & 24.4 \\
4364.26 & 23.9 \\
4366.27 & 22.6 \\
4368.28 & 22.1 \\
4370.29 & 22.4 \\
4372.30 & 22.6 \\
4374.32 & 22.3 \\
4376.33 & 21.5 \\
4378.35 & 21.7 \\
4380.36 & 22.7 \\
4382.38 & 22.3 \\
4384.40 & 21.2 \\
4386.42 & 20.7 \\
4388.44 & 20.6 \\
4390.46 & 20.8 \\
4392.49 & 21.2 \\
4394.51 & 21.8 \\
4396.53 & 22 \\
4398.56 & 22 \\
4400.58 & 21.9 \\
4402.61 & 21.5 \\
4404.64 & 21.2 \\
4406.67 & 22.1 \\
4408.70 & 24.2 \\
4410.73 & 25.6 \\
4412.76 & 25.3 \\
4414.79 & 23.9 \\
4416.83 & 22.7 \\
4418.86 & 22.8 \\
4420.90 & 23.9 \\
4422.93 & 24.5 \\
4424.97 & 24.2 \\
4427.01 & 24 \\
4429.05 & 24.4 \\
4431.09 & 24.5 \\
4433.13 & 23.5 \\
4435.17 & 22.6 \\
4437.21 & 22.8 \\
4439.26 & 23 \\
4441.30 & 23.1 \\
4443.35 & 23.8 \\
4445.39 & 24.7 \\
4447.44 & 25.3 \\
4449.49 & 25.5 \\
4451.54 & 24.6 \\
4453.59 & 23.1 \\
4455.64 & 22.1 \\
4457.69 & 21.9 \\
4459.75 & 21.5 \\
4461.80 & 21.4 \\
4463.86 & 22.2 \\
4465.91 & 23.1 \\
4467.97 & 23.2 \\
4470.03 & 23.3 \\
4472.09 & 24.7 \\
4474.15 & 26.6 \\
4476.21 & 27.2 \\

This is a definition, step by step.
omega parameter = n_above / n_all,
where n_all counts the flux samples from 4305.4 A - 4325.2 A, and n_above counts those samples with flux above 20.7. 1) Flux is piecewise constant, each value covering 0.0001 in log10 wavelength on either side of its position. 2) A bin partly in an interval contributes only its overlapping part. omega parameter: 0.40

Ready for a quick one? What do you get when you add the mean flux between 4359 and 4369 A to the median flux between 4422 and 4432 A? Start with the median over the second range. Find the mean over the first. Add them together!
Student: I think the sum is 47.7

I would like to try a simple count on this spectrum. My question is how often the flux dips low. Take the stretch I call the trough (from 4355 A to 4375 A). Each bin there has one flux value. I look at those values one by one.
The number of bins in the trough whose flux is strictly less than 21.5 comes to 1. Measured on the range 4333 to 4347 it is 5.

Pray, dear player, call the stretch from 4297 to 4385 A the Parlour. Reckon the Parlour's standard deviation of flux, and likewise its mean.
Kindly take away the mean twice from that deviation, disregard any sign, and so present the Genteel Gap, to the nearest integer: 39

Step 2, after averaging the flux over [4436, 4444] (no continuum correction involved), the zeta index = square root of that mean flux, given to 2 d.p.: 4.81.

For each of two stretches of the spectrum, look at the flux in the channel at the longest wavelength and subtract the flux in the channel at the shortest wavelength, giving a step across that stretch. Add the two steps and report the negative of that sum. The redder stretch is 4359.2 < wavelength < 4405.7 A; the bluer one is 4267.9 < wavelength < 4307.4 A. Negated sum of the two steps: 9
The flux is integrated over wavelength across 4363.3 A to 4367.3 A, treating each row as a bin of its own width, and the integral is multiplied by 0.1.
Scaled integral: 9.3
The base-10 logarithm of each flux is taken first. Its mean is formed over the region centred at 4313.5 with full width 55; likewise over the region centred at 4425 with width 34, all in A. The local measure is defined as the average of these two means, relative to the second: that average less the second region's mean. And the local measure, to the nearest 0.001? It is -0.047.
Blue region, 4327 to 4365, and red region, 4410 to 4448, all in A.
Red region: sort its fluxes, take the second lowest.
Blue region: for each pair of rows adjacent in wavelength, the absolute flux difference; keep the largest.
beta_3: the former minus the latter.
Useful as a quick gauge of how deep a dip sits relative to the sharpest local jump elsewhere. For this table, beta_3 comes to 19.7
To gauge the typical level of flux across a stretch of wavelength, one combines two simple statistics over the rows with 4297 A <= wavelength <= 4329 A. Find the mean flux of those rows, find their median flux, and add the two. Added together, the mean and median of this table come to 38.2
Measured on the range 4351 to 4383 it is 44.5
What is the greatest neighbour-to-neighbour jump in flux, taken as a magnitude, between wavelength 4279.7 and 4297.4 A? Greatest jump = 2.0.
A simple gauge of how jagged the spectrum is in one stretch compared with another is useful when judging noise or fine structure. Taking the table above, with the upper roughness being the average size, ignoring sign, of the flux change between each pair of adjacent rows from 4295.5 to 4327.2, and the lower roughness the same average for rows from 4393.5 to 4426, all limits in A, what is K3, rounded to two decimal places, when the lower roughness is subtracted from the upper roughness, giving 0.74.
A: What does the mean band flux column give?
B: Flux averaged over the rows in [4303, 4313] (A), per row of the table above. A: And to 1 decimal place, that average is 15.8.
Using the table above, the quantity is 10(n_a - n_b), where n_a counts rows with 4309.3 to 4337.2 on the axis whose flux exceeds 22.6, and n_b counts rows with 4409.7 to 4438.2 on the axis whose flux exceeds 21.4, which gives -80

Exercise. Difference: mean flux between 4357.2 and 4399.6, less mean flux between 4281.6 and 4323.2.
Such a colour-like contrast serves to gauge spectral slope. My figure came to 3.0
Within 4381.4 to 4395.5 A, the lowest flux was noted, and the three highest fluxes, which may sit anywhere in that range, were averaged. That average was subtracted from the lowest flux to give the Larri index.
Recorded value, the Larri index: -1.2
